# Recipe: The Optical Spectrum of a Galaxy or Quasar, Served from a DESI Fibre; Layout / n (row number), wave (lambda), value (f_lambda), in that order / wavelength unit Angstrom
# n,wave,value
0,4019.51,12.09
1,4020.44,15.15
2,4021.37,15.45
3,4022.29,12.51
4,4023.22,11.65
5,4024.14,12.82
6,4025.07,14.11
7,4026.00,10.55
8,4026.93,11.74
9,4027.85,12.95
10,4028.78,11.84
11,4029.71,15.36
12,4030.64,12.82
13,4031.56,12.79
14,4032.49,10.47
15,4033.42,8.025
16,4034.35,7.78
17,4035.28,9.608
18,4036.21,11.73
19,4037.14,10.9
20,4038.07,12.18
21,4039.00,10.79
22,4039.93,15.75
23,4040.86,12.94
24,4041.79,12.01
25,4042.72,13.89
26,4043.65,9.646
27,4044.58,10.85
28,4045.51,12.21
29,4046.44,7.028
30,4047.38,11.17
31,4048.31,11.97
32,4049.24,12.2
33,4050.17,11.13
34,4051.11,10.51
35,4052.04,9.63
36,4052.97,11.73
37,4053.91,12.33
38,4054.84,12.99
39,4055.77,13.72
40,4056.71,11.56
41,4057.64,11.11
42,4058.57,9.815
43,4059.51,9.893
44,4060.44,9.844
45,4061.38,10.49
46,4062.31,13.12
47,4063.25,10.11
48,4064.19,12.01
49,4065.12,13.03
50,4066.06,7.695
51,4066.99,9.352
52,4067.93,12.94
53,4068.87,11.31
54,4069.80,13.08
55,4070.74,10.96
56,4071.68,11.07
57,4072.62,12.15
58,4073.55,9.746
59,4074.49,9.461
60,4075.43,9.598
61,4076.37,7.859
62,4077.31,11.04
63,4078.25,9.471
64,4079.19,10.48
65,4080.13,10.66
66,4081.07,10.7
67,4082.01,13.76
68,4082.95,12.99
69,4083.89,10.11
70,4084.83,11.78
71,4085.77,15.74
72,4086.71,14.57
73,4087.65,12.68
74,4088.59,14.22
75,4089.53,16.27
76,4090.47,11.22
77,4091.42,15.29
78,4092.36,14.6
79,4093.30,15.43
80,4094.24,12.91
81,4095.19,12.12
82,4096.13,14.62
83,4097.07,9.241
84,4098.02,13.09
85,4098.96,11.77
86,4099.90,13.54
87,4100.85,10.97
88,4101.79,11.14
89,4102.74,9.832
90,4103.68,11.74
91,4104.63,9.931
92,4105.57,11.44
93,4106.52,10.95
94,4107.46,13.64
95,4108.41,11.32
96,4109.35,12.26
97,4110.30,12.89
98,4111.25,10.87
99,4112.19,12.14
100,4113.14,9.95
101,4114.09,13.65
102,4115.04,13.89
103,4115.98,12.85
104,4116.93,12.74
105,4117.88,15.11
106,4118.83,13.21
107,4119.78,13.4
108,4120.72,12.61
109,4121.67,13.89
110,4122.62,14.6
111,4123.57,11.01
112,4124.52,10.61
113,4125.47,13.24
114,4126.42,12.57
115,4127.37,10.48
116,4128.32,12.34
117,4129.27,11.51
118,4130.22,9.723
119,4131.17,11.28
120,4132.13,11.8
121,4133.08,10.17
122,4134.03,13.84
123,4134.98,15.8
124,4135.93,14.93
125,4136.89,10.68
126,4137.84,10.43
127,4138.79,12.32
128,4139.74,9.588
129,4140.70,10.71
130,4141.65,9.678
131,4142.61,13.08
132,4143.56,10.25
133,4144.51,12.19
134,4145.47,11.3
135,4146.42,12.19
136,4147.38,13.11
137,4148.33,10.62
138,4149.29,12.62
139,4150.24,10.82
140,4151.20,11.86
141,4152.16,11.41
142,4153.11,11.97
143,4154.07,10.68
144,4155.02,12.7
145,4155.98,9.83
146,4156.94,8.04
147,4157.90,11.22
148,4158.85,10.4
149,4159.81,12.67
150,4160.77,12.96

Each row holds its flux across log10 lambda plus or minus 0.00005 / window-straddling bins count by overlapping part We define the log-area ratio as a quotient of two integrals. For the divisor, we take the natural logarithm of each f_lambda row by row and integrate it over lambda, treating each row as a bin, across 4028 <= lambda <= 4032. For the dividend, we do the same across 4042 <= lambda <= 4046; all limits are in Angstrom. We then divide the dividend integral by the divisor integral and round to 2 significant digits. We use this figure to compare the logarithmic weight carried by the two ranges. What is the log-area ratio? 0.95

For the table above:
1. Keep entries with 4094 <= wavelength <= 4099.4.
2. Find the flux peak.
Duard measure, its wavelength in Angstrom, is 4096.13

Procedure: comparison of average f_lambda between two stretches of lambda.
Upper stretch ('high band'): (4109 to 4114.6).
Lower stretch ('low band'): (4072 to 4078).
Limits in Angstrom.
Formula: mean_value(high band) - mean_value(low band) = 2.0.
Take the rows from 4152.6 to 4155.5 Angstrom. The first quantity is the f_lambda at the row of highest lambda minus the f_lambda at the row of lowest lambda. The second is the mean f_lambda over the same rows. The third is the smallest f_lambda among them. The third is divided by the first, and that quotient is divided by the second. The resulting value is 1.2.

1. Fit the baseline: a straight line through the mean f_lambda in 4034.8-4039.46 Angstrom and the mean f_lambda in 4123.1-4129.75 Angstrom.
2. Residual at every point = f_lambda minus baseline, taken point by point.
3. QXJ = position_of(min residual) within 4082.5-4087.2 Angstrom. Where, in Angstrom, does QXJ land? 4083.89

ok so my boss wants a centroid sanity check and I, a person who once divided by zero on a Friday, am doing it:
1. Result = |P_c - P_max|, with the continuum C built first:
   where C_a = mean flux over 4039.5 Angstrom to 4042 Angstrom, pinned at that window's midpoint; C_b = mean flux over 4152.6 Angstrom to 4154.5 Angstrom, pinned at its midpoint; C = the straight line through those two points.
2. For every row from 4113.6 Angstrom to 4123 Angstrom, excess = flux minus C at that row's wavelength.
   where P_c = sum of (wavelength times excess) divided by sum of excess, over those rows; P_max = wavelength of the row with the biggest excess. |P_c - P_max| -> 0.8 Angstrom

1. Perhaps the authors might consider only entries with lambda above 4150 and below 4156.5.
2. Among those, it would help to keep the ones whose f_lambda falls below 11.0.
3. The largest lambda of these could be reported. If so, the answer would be 4155.98 Angstrom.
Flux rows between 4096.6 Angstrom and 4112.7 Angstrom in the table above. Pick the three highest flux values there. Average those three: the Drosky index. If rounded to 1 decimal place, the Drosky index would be 13.4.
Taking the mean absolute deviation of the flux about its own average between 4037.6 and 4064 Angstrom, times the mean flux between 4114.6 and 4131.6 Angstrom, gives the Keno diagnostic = 16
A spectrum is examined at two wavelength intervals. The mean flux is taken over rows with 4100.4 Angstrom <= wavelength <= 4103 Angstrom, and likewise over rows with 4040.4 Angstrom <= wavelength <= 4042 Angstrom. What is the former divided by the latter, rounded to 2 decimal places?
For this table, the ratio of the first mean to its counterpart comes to 0.85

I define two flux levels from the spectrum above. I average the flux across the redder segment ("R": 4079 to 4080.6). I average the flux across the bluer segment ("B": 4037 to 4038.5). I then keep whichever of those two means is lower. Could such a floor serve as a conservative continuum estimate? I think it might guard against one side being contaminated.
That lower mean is 10.6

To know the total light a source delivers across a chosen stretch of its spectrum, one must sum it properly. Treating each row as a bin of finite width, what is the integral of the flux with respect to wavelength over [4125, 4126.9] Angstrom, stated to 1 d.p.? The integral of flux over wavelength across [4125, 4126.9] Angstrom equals 24.5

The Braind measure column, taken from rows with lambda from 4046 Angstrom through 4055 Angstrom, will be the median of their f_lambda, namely 11.45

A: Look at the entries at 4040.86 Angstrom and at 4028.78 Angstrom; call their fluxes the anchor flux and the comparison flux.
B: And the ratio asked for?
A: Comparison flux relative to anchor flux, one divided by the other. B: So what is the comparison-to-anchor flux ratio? 0.91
